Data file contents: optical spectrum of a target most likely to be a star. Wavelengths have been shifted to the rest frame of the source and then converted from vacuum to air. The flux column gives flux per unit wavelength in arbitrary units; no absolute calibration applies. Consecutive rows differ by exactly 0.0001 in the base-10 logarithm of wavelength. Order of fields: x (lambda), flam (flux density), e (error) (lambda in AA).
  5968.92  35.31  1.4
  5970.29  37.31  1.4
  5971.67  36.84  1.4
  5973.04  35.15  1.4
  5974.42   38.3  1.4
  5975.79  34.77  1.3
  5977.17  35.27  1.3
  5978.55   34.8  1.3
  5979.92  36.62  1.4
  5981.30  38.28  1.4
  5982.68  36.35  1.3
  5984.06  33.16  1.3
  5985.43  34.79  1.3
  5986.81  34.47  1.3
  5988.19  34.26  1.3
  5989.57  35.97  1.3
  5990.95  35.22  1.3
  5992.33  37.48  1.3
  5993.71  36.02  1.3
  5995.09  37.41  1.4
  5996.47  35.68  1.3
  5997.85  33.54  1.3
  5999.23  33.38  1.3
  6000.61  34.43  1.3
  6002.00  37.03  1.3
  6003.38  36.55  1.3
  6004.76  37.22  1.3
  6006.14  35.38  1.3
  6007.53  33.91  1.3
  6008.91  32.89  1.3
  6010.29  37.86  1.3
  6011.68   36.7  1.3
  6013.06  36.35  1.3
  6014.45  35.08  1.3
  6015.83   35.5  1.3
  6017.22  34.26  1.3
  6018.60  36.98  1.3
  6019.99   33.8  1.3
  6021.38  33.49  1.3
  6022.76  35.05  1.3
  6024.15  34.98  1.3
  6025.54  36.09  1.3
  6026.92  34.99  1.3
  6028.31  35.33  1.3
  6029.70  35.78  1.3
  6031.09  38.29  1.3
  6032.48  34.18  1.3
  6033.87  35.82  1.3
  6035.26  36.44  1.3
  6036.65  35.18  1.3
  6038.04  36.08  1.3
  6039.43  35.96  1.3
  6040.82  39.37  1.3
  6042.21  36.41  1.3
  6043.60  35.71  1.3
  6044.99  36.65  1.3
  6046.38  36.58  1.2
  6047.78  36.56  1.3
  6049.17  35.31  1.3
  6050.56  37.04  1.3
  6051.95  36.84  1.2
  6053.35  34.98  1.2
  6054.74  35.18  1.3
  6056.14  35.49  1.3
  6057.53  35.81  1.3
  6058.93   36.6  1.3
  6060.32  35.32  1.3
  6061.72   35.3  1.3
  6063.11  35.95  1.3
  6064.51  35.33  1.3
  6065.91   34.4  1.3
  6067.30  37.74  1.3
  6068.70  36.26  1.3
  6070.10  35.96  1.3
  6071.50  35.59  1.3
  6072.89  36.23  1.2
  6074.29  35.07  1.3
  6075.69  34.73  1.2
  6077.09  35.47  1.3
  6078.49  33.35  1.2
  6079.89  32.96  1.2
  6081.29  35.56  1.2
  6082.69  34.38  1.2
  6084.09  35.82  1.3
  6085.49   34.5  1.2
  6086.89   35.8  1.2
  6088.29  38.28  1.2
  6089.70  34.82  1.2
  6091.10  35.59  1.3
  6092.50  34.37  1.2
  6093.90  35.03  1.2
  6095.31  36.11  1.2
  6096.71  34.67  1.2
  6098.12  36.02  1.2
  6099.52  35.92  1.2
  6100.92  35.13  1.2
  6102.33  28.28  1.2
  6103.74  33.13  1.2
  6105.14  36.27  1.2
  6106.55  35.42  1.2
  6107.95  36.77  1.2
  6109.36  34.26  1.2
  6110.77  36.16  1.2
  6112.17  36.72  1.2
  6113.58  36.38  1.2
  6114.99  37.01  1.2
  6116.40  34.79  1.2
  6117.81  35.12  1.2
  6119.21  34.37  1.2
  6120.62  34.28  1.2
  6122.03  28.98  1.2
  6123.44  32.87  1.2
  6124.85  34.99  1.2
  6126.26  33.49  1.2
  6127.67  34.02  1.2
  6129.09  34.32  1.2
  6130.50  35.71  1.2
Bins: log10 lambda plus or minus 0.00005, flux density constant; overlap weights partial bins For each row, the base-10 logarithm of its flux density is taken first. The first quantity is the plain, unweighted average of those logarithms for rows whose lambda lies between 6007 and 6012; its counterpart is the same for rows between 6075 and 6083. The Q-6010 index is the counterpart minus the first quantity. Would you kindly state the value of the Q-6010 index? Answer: -0.011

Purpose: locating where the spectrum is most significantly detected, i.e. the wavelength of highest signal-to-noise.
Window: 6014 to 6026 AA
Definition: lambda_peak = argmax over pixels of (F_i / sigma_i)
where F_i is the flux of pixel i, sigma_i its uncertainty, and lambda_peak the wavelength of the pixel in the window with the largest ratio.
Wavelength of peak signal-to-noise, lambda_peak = 6018.60 AA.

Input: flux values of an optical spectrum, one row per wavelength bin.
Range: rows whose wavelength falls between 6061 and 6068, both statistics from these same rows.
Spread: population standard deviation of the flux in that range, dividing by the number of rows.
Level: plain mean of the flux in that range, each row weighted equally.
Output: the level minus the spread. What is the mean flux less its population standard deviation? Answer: 34.6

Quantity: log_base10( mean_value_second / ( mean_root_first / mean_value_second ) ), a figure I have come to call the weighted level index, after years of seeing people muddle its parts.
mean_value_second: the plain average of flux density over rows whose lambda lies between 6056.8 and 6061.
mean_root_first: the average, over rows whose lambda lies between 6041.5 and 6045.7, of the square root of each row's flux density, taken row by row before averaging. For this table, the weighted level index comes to 2.33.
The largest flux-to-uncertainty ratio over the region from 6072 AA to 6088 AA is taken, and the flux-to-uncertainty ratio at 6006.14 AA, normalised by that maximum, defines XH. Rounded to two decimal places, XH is 0.90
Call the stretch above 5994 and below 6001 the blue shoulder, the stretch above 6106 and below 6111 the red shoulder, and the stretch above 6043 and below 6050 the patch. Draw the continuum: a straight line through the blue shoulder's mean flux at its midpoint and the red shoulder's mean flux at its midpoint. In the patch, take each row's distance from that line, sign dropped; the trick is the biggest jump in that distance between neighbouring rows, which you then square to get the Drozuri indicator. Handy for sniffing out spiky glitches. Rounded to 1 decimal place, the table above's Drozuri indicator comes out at 1.6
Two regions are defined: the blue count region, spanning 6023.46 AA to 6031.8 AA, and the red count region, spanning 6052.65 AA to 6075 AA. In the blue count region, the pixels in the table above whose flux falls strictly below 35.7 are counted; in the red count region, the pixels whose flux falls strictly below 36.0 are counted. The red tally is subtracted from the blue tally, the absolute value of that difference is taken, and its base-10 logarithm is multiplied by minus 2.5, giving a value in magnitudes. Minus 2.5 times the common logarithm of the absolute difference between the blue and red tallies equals -2.4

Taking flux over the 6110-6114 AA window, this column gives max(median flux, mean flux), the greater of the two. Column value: 36.4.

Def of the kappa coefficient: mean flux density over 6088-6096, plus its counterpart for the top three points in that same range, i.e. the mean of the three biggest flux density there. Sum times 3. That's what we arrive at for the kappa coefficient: 217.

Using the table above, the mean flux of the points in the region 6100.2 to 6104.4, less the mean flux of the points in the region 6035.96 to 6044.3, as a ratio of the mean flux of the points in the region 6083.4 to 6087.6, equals -0.12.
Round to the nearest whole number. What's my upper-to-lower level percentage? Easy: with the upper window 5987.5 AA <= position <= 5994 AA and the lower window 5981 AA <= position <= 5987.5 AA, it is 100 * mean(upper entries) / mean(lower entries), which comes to 101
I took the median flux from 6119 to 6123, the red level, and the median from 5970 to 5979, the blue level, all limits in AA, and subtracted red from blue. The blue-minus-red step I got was 0.99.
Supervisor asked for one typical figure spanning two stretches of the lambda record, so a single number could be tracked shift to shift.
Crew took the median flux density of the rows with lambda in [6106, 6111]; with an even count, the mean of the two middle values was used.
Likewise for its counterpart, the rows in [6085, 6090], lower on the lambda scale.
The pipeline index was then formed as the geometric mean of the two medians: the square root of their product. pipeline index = 35.5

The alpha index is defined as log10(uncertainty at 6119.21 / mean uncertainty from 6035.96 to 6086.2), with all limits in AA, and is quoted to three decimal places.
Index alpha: -0.025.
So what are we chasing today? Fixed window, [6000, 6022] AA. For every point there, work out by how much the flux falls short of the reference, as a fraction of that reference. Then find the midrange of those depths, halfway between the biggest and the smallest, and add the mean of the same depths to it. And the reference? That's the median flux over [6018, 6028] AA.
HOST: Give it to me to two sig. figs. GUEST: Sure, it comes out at -0.025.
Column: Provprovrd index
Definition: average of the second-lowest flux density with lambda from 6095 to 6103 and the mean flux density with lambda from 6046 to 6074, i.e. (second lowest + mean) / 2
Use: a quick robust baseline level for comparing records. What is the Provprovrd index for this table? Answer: 35.3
